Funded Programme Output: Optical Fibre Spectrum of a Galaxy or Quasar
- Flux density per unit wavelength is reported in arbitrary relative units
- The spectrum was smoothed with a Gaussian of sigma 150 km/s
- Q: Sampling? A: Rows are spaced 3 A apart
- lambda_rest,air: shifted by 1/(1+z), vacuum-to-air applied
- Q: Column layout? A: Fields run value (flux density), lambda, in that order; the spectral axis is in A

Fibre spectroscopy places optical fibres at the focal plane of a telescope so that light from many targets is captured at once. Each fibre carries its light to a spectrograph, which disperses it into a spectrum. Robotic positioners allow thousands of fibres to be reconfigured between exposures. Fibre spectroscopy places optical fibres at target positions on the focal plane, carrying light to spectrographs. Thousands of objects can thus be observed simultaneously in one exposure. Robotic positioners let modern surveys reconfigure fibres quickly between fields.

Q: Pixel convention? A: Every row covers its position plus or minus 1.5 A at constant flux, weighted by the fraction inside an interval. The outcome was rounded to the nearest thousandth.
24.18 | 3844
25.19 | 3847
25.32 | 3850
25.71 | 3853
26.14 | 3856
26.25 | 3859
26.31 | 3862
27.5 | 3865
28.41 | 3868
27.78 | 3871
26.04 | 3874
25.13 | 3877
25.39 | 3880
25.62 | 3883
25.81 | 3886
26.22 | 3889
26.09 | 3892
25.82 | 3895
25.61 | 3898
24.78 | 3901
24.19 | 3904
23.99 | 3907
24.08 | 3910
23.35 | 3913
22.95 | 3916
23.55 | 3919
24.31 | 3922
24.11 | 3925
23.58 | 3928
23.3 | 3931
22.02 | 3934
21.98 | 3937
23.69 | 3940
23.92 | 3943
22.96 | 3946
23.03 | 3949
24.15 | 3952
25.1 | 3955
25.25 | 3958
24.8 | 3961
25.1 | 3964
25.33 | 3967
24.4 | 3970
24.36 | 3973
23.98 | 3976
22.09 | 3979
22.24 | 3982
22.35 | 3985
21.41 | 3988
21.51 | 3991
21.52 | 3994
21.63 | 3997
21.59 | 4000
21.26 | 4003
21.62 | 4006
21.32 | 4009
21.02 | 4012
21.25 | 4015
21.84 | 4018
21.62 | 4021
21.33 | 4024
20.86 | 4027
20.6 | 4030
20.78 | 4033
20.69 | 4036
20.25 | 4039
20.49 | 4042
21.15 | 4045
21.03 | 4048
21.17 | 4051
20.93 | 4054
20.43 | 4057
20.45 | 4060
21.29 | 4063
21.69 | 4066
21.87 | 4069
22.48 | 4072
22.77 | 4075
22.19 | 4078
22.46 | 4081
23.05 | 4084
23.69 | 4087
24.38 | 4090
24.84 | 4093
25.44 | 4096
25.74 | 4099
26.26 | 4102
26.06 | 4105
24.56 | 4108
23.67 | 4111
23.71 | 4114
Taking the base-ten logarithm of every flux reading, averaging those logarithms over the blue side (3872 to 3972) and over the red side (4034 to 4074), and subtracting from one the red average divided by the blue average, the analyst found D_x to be 0.046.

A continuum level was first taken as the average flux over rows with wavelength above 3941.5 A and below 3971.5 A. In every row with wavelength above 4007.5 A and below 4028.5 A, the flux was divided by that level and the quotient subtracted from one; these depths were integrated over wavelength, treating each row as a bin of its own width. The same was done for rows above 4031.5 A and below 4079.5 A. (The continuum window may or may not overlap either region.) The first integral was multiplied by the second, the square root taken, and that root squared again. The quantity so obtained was 17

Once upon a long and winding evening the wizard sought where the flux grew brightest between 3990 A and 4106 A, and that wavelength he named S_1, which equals 4102 A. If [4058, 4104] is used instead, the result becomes 4102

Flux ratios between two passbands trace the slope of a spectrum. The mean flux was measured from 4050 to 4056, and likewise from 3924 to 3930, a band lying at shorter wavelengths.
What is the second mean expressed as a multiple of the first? 1.13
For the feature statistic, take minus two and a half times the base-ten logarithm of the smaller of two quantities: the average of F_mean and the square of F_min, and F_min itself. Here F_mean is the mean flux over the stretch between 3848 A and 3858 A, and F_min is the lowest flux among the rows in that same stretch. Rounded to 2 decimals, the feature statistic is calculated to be -3.51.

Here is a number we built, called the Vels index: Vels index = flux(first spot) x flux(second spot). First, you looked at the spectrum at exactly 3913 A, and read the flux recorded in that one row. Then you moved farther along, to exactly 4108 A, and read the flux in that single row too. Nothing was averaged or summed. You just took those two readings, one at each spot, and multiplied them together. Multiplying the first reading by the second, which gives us 573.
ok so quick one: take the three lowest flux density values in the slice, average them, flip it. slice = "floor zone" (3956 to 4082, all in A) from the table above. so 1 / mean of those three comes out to 0.049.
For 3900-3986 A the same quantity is 0.045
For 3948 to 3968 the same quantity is 0.042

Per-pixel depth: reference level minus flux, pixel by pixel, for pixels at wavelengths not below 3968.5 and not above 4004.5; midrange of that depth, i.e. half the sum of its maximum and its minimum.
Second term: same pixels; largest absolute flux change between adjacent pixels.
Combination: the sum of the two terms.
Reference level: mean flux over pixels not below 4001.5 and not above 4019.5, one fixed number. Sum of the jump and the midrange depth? 0.4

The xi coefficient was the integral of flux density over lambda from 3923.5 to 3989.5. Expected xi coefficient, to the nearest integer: 1557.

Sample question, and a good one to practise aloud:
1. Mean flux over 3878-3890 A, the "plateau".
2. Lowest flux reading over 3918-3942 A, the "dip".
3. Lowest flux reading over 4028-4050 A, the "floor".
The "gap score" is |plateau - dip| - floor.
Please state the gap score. -16.5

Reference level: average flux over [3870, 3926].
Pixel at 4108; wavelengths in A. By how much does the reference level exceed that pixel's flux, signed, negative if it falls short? 0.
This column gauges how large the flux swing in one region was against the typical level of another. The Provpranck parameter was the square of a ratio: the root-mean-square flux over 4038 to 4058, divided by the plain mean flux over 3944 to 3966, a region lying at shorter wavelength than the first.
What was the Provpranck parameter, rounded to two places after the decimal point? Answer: 0.73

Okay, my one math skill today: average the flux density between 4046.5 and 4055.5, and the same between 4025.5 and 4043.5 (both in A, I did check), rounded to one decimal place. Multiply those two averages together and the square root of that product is 20.8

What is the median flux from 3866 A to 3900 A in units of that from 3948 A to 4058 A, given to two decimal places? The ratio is 1.20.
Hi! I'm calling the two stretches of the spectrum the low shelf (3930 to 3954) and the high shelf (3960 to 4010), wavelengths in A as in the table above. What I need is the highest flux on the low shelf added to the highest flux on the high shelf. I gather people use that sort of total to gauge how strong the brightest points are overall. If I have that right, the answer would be 49.5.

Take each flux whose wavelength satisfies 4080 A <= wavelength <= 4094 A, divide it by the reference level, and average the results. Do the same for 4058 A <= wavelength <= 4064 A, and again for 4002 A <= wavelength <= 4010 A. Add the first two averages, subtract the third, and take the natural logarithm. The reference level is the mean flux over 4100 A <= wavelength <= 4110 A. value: -0.10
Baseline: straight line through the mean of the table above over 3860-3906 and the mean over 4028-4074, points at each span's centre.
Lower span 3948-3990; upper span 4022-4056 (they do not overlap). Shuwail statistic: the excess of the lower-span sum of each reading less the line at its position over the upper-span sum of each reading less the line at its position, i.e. 11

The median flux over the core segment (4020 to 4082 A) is 21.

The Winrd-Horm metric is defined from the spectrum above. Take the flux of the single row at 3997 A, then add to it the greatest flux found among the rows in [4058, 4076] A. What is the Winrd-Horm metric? 44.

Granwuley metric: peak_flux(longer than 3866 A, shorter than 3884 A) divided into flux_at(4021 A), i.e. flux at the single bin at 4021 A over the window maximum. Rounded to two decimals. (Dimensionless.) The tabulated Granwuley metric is 0.76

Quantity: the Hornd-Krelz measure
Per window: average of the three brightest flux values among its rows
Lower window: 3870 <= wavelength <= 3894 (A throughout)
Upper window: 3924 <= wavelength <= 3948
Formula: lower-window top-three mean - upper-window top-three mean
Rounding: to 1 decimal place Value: 2.8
